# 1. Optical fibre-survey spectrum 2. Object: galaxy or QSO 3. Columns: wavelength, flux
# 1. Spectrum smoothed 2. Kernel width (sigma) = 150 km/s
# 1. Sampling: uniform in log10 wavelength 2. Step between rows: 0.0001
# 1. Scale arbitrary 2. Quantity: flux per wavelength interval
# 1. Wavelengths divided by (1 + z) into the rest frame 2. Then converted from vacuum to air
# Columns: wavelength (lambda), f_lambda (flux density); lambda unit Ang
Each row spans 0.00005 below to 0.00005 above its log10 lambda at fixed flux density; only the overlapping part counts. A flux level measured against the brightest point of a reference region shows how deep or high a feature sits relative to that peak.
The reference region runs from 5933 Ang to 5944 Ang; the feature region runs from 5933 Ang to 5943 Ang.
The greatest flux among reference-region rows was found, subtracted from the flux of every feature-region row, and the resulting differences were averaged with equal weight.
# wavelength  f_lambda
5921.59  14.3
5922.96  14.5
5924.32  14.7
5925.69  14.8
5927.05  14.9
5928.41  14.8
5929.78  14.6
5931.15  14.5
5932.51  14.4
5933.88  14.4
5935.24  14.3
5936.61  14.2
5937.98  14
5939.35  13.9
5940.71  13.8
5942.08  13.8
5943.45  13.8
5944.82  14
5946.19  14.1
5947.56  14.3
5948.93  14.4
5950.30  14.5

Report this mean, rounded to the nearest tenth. -0.3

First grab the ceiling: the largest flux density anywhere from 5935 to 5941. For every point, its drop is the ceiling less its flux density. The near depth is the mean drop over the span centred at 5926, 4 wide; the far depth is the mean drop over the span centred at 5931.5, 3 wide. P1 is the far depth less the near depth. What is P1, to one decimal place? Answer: 0.3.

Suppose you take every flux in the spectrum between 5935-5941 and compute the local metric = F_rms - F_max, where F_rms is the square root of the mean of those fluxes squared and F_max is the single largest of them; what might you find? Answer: -0.26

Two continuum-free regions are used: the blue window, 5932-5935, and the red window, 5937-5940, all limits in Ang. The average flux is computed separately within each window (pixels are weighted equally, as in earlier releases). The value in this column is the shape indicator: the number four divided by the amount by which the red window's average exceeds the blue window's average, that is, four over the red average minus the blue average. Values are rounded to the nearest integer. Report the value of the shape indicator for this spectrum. -9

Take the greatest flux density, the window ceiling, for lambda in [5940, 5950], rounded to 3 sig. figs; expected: 14.4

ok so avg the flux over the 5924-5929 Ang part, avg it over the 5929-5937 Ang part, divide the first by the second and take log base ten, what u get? 0.012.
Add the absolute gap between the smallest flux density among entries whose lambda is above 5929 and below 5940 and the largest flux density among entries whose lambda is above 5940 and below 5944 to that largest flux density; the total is 13.90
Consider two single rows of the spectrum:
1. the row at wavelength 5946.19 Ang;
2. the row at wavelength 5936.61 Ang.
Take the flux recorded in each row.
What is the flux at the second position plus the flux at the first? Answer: 28.3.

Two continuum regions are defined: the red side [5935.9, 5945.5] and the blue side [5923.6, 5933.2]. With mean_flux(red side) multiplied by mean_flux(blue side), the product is 204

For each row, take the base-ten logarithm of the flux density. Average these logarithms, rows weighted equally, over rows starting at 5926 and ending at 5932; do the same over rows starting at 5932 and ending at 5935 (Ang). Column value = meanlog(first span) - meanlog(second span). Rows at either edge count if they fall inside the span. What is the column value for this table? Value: 0.009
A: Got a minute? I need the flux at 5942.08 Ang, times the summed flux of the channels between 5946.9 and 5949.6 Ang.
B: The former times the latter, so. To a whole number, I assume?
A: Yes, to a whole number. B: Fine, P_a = 396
